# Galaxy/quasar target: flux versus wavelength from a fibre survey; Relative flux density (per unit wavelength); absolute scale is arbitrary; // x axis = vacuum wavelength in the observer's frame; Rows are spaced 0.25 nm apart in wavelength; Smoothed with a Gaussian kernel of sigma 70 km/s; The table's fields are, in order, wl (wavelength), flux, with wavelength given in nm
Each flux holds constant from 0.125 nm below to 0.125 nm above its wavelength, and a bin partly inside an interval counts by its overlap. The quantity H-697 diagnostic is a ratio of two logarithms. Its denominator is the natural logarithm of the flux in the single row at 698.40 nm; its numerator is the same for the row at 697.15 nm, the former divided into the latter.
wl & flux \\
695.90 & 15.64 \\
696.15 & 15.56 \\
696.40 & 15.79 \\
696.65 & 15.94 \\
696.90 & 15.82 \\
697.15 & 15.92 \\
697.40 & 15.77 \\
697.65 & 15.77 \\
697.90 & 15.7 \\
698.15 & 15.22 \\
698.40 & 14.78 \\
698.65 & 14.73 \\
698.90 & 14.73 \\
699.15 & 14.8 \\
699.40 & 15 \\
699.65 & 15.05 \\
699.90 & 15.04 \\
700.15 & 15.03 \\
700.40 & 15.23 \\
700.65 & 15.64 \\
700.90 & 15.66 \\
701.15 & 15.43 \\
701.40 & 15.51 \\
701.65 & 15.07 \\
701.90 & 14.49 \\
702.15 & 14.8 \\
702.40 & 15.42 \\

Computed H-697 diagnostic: 1.03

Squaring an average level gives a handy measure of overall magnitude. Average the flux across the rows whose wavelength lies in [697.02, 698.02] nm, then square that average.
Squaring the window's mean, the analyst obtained 249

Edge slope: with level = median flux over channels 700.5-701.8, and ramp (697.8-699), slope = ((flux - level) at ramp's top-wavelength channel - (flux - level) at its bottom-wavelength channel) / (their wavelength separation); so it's -0.97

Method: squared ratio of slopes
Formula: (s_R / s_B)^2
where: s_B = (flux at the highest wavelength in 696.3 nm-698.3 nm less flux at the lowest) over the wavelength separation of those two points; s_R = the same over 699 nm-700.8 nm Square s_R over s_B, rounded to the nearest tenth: 3.0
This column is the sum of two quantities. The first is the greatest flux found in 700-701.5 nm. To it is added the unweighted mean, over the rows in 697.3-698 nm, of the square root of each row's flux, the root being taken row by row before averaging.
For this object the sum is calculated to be 19.6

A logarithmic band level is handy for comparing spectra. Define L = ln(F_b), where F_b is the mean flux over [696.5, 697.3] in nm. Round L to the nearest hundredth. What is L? 2.77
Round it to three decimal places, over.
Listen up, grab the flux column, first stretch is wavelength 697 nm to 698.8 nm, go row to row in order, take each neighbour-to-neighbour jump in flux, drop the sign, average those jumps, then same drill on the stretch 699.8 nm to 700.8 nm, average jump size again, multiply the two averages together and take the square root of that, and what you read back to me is 0.202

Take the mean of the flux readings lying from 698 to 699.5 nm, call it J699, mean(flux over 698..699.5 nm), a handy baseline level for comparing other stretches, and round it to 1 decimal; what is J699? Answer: 14.9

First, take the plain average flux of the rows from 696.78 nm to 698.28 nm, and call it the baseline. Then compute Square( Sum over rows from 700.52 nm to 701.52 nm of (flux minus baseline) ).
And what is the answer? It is 0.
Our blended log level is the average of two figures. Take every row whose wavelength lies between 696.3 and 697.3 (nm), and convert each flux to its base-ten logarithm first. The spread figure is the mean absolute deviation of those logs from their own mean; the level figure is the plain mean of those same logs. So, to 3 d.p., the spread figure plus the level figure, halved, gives 0.601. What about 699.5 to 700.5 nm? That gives 0.590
